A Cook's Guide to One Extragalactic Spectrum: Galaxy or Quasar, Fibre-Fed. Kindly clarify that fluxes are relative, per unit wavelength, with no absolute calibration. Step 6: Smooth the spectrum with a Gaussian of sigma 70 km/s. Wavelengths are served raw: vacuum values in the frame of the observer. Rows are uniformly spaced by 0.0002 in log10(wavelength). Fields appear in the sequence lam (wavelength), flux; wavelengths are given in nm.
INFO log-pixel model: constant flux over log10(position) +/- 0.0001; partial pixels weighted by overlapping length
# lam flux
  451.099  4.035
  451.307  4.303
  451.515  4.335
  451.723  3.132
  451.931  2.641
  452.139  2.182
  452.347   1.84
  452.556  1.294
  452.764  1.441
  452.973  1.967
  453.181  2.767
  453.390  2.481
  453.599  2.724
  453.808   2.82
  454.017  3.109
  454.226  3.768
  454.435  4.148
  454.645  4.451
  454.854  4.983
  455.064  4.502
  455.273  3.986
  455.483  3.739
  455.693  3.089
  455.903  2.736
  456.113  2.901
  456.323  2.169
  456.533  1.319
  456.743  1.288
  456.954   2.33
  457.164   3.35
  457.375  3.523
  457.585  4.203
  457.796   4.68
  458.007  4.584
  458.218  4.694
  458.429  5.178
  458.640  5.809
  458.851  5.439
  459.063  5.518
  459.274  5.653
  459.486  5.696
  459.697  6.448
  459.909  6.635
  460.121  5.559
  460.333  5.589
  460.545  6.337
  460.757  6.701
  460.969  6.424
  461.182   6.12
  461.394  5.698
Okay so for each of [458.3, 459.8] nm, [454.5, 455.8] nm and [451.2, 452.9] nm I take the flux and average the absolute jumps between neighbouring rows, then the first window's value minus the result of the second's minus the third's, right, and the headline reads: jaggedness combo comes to 0.31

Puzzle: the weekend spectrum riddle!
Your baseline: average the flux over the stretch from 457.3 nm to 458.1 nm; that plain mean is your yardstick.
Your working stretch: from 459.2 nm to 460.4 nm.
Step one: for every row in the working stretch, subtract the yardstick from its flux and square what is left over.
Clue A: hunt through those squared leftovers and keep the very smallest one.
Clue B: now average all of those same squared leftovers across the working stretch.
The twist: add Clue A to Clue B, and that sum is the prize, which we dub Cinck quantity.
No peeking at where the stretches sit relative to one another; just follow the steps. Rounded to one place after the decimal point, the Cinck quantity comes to 4.7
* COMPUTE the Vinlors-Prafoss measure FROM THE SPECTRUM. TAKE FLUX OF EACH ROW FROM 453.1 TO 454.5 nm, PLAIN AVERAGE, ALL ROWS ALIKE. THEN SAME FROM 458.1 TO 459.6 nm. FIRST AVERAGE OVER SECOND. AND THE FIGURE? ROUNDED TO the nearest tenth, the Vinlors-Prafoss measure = 0.6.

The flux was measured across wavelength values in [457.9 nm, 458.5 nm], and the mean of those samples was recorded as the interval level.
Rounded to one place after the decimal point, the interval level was 4.8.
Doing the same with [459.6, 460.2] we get 6.2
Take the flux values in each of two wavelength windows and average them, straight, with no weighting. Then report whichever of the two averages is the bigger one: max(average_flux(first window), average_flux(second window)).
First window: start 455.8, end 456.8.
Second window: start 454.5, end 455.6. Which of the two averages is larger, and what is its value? 4.3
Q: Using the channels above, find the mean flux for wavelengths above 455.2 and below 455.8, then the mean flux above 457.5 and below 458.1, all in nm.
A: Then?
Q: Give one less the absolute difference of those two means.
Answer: 0.1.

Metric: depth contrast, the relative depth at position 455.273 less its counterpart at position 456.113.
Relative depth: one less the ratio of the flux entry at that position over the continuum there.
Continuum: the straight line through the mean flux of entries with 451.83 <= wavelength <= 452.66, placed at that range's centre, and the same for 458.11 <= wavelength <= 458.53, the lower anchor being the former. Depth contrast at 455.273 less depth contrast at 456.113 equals -0.40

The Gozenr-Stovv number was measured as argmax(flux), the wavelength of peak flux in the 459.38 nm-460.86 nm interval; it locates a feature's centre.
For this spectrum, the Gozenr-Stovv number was 460.757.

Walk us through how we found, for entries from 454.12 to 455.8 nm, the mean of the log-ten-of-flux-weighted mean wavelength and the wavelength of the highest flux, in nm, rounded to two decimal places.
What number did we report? 454.90 nm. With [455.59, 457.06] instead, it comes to 455.95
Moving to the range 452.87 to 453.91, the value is 453.61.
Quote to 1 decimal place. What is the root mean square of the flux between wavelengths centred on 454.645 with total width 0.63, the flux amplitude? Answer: 4.5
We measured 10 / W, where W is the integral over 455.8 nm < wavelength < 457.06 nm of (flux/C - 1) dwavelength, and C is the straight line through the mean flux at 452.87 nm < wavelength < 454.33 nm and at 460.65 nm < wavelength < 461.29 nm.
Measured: -16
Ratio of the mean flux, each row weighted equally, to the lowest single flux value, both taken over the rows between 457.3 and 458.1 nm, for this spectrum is 1.21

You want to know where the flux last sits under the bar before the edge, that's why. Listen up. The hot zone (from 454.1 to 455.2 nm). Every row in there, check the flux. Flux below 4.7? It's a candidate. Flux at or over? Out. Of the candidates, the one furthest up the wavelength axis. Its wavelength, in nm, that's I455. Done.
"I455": 455.064 nm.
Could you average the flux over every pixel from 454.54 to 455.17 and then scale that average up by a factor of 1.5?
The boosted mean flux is 7.0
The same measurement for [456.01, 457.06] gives 3.0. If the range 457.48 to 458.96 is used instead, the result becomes 7.4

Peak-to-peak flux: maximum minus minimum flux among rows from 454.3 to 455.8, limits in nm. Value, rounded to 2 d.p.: 1.89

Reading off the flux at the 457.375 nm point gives 3.523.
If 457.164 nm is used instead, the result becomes 3.35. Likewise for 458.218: 4.694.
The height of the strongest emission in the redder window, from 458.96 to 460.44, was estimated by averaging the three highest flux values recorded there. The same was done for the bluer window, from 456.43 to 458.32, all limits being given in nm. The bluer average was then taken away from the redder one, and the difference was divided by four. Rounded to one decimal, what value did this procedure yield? 0.4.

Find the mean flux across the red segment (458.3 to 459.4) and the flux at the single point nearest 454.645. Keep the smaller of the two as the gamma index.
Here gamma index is 4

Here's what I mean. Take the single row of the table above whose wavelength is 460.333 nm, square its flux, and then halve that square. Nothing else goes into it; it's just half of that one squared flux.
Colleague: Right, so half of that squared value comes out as 16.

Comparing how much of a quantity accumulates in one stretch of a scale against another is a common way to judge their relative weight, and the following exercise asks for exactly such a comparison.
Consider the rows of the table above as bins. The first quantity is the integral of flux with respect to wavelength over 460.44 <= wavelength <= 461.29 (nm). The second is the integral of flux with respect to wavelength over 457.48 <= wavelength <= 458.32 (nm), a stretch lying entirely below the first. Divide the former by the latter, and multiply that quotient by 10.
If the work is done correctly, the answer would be 14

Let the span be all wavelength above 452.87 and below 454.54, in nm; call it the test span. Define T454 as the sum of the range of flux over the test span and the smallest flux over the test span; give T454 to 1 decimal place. 4.1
